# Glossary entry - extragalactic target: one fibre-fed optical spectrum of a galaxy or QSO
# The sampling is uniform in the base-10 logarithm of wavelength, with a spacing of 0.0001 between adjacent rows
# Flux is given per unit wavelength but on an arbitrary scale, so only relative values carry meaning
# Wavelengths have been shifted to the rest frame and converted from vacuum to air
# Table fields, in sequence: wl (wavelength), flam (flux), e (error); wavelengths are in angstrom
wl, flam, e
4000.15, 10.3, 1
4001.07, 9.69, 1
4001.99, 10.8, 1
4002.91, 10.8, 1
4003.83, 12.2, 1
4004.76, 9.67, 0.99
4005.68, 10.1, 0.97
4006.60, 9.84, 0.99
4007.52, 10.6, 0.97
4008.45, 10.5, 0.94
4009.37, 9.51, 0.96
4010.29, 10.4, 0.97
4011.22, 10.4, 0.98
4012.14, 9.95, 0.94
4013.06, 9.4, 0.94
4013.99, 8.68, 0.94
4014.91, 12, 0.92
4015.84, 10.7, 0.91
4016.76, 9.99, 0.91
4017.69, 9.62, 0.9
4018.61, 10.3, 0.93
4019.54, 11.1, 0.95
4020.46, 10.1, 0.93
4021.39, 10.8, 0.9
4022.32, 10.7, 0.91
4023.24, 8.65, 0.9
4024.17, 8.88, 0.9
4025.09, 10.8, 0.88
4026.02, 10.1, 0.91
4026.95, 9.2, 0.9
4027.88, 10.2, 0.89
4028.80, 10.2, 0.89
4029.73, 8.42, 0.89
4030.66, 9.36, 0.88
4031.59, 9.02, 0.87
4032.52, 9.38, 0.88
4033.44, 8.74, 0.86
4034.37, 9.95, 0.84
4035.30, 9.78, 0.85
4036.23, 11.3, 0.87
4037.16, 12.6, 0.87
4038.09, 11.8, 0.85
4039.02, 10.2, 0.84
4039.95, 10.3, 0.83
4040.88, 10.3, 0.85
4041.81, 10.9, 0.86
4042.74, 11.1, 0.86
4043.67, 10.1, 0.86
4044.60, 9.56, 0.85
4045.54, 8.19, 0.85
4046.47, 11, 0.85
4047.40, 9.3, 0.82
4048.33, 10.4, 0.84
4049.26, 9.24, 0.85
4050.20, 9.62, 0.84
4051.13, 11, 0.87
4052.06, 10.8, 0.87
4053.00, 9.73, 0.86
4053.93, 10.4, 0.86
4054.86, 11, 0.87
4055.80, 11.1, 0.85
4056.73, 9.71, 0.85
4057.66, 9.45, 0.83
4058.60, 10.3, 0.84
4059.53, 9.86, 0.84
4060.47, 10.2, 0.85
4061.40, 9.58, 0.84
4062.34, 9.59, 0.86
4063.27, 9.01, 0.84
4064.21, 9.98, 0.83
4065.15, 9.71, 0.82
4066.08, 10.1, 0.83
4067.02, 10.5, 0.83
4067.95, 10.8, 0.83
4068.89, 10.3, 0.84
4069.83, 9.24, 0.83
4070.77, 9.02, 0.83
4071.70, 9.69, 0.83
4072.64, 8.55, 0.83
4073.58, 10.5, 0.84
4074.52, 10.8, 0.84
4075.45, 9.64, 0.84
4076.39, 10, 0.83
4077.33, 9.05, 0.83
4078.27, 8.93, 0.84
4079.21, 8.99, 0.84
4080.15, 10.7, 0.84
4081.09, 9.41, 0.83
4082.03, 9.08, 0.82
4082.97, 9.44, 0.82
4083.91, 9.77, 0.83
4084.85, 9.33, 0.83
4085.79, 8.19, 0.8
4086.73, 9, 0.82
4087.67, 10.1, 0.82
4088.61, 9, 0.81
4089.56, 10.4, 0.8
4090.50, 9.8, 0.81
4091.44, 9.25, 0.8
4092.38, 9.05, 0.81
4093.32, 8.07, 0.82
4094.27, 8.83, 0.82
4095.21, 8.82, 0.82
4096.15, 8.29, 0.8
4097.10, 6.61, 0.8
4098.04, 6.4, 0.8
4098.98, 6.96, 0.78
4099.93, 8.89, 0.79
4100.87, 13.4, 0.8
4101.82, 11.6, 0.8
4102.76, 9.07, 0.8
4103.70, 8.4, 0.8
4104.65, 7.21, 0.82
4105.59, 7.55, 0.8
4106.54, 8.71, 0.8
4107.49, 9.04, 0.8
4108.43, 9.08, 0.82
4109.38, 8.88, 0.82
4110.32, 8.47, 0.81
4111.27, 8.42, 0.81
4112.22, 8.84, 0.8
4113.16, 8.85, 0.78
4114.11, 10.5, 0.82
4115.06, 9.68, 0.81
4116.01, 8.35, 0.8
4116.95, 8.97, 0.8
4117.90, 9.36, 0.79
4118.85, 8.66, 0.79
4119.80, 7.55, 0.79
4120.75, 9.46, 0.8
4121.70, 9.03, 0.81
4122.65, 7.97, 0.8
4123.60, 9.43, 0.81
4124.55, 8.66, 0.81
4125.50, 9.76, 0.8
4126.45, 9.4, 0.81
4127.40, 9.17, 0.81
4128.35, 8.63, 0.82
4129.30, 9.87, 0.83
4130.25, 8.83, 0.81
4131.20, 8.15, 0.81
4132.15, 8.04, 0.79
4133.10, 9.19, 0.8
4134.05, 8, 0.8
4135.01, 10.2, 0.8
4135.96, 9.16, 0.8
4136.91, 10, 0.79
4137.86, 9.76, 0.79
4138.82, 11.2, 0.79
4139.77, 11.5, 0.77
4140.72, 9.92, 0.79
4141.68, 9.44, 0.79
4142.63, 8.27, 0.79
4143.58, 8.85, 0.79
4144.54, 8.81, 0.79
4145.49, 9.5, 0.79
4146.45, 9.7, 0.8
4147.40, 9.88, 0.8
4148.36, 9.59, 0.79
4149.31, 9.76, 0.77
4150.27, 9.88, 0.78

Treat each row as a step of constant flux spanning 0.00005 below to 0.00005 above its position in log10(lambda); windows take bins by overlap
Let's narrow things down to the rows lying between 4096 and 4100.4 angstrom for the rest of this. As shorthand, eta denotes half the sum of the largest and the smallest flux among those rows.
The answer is 7.6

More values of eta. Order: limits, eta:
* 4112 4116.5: 9.4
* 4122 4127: 8.9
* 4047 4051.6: 10.1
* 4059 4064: 9.6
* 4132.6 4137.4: 9.1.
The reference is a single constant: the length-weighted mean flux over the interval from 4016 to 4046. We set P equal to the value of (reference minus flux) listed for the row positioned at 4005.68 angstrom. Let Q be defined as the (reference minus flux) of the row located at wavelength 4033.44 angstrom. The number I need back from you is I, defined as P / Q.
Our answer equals 0.0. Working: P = 0.0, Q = 1.3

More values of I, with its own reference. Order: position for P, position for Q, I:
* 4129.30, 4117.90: 0.3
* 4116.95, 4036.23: -0.9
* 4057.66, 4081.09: 0.9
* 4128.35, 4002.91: -1.9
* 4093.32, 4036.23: -1.6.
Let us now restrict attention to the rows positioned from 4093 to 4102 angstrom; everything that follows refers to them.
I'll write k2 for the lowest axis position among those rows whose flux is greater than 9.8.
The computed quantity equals 4100.87 angstrom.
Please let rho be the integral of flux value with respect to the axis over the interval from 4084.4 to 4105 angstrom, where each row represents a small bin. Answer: 184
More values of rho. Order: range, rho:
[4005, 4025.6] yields 209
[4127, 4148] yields 197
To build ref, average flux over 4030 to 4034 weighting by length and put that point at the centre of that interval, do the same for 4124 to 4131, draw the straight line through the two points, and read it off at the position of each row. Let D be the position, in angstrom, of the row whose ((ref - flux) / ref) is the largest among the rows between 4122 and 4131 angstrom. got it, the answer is 4122.65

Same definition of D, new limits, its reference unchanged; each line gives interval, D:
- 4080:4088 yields 4085.79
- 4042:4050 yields 4045.54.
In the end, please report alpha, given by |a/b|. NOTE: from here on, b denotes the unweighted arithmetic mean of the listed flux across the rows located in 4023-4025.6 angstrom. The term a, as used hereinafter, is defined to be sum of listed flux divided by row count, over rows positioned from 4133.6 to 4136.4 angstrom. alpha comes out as 0.97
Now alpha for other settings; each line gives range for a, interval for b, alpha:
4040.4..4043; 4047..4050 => 1.12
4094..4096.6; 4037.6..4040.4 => 0.80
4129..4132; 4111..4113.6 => 1.03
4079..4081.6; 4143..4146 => 1.07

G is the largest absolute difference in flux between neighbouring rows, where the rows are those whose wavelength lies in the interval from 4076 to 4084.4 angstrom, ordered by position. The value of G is 1.71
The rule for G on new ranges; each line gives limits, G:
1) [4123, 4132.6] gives 1.24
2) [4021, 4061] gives 2.81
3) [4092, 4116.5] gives 4.51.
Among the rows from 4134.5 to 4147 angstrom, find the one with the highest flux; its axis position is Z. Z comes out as 4139.77 angstrom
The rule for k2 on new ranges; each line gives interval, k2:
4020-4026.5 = 4020.46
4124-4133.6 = 4129.30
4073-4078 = 4073.58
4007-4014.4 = 4007.52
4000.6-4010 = 4001.99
